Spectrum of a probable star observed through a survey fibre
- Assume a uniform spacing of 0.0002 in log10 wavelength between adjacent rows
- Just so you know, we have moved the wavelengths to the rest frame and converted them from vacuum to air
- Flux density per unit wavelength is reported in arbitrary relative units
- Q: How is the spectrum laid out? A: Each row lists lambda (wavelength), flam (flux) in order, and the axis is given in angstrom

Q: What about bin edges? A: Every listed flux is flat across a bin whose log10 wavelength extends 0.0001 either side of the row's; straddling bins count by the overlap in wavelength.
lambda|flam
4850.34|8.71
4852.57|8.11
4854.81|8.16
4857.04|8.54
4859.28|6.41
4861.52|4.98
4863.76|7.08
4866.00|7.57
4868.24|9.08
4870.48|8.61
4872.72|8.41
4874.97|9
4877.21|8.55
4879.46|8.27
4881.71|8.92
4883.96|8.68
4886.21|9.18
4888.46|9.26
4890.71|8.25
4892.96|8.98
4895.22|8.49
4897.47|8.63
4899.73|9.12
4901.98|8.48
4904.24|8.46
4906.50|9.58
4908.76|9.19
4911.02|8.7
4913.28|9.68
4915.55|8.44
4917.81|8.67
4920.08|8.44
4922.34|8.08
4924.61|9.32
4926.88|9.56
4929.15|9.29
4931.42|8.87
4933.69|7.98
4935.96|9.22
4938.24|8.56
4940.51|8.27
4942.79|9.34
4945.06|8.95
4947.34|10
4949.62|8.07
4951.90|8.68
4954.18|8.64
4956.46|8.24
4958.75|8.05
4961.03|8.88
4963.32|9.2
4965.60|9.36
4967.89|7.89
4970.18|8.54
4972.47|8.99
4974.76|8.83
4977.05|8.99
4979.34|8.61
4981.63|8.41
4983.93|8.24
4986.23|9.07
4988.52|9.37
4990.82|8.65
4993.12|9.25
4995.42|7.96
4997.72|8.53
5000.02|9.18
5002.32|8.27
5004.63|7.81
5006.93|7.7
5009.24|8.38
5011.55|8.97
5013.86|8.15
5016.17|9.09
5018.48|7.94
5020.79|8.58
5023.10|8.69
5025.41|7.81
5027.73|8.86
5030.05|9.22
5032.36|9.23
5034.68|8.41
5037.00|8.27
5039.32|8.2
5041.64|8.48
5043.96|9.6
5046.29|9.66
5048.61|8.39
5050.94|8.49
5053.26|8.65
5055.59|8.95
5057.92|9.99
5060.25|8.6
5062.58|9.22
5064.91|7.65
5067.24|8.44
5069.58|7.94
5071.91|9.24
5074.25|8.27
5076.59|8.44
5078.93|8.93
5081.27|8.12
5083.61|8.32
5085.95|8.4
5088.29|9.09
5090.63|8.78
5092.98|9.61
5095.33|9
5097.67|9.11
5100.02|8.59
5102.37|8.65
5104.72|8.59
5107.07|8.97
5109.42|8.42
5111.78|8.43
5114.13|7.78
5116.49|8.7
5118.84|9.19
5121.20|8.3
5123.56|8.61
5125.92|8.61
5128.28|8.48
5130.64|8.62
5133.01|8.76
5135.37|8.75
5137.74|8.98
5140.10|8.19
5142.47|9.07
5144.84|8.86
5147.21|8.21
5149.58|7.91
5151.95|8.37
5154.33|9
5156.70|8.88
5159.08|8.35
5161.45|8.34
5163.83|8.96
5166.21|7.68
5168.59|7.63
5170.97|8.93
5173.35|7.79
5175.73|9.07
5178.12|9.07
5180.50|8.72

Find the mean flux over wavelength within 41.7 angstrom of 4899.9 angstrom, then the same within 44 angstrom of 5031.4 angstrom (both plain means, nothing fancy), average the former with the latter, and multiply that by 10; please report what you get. 85.9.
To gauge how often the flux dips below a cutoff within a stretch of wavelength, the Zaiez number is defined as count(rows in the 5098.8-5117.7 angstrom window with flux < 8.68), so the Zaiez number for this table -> 6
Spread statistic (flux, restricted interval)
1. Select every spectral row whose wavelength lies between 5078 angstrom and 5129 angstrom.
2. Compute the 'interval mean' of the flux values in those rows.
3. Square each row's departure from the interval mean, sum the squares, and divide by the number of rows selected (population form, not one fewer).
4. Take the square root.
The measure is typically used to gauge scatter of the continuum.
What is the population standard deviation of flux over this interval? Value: 0.39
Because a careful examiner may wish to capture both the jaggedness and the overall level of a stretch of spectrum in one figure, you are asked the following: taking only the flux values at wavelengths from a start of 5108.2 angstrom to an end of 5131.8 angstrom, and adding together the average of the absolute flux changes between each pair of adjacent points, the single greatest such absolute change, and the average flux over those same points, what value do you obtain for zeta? 9.8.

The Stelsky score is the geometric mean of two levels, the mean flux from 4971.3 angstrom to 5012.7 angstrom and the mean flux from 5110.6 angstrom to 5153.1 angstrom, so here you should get 8.58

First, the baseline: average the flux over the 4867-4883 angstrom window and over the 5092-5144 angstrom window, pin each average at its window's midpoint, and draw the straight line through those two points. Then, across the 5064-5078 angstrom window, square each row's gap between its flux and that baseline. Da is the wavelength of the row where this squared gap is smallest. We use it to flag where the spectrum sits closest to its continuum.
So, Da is 5067.24 angstrom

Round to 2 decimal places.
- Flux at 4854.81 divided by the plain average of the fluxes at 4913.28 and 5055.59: 0.88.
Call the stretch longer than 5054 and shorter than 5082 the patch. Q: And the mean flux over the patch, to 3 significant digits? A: 8.65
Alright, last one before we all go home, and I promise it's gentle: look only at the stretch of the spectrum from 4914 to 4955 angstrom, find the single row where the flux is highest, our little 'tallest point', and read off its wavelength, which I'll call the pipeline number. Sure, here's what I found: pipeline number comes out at 4947.34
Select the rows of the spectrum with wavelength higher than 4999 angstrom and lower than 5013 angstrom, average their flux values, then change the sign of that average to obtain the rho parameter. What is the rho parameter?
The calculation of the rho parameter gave -8.4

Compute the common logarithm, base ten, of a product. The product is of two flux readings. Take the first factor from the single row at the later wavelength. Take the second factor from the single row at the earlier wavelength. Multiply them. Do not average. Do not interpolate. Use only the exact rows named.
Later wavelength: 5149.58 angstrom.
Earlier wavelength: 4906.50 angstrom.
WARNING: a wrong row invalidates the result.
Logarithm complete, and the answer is 1.88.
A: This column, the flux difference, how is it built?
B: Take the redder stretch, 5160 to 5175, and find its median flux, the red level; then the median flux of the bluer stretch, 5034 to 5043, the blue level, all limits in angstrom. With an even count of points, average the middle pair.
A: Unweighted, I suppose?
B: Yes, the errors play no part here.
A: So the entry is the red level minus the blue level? -0.3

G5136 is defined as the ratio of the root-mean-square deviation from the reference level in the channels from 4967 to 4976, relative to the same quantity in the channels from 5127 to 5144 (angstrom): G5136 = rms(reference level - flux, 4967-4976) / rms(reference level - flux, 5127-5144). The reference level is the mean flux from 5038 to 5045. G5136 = 1.6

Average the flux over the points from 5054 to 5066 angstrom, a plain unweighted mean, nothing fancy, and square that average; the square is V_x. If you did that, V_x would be 78.9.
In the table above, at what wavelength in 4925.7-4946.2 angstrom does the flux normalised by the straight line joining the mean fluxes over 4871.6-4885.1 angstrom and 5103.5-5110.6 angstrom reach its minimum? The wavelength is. 4933.69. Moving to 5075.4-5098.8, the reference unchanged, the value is 5081.27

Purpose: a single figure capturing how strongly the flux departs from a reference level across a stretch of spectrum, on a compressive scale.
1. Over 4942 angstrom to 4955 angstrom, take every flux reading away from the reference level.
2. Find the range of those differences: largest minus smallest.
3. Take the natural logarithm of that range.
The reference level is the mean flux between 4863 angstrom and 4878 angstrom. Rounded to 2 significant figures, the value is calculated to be 0.66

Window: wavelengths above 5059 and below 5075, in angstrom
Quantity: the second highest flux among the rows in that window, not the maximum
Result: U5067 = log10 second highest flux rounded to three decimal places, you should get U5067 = 0.965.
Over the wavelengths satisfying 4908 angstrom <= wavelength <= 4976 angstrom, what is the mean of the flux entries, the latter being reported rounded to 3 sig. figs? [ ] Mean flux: 8.80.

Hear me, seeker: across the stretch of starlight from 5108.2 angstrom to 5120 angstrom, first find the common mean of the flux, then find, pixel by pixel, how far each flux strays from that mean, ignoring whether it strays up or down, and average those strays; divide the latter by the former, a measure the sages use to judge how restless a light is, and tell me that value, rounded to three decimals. 0.041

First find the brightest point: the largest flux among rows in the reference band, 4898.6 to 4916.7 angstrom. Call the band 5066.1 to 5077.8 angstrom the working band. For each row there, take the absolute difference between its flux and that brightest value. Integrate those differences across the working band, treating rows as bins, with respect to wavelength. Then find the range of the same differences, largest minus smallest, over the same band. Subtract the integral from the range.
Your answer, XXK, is -12.9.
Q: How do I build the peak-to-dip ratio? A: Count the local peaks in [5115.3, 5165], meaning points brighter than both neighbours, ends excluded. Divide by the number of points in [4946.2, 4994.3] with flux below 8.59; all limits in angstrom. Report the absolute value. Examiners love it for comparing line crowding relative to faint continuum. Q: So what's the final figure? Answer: 0.71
